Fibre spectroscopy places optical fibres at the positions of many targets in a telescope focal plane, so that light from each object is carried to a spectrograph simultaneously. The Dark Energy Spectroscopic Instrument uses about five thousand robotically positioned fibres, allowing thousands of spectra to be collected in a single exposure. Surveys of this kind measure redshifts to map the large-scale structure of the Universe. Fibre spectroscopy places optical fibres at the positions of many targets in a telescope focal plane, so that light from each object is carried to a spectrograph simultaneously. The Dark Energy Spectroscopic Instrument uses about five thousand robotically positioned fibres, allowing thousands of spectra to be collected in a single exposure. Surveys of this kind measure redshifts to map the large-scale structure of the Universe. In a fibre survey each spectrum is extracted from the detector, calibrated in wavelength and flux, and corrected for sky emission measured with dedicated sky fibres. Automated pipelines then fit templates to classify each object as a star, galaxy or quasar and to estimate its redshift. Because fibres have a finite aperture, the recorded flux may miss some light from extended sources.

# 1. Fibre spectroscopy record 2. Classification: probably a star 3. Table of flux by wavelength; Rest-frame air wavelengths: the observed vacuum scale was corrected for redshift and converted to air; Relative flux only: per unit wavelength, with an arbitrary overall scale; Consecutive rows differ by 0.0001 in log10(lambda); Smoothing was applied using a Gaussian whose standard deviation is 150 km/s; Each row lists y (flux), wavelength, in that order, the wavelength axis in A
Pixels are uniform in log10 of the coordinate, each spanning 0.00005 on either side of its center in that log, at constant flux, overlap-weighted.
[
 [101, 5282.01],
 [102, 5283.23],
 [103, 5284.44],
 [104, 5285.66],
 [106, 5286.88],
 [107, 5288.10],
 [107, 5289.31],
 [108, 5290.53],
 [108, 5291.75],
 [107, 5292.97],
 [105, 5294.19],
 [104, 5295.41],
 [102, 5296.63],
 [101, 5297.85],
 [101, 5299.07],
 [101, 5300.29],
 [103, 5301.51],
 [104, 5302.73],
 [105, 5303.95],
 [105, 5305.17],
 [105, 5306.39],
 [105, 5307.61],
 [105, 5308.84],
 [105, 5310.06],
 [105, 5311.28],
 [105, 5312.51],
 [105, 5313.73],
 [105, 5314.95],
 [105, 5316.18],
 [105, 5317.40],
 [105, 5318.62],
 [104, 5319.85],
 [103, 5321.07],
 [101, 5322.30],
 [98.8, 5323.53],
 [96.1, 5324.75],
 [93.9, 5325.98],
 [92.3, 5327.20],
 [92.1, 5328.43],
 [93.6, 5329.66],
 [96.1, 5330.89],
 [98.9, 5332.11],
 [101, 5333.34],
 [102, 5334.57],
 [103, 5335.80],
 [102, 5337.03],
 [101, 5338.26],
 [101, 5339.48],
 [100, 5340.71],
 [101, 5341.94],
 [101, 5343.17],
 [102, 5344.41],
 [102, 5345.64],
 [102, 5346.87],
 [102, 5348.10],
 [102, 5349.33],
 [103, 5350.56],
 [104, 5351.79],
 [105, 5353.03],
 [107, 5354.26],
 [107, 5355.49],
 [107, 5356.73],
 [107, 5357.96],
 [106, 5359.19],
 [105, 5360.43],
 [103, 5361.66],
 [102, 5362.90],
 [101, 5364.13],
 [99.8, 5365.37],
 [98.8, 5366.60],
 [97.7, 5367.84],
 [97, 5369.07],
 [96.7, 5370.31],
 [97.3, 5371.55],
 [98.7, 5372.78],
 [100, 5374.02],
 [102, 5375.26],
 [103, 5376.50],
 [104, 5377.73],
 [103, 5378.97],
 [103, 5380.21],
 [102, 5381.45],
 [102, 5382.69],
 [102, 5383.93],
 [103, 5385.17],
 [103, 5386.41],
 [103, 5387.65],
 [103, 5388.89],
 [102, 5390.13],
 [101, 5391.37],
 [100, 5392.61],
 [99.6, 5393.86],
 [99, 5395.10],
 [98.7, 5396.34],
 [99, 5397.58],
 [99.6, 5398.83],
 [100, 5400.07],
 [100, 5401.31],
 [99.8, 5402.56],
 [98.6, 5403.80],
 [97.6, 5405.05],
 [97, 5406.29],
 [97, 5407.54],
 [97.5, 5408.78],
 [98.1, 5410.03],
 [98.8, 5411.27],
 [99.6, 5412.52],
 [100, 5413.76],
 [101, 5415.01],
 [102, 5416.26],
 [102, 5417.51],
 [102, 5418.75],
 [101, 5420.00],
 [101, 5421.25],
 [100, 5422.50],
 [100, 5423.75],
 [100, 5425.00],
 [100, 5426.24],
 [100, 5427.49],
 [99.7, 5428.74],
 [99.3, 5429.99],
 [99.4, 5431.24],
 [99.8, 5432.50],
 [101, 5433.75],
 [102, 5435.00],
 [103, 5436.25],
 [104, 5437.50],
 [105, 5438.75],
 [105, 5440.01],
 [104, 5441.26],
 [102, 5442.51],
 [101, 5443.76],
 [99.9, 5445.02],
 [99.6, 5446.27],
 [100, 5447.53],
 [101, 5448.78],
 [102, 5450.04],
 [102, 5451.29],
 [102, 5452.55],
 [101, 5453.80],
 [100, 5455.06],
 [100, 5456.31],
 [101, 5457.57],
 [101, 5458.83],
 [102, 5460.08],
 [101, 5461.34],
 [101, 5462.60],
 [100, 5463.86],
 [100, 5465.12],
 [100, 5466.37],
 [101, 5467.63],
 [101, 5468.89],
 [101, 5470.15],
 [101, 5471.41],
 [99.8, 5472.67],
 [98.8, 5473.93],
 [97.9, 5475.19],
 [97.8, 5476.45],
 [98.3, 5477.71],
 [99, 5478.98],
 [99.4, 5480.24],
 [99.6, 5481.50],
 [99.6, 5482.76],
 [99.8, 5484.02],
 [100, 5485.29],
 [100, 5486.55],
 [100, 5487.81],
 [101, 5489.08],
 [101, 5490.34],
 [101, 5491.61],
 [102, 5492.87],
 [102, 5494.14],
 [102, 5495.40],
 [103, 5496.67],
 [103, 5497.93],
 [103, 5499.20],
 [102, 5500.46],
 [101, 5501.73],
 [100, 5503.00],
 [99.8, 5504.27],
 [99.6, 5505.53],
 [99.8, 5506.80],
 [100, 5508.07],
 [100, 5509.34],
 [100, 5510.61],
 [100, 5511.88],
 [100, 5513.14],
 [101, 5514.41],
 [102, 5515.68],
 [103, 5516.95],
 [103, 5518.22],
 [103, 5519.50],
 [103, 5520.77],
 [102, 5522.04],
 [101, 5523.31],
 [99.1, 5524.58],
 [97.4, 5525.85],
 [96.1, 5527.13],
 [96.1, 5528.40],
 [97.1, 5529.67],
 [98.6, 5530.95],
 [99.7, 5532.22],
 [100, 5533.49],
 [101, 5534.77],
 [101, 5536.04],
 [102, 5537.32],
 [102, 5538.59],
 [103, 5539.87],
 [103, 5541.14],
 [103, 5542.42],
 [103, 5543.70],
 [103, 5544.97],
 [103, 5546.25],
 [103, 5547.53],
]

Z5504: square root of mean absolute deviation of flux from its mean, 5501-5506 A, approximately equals 0.67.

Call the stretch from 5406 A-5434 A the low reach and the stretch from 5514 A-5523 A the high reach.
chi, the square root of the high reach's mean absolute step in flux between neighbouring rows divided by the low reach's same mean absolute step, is 1.08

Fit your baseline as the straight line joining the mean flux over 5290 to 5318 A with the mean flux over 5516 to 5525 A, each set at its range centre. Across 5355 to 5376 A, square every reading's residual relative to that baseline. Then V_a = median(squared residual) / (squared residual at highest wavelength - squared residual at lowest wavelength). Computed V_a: -1.5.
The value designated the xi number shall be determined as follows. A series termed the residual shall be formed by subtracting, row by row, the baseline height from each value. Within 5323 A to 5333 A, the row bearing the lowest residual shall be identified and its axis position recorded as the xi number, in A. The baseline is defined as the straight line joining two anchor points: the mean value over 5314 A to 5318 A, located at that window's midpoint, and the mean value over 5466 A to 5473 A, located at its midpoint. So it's 5328.43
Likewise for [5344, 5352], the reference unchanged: 5344.41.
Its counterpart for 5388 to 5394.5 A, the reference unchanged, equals 5393.86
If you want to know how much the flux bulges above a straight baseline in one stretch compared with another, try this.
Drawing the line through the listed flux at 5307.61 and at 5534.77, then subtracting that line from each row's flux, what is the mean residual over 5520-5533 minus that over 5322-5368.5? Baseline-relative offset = 1.2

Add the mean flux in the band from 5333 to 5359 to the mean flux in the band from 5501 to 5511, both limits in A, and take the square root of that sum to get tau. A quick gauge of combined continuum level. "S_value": 14.2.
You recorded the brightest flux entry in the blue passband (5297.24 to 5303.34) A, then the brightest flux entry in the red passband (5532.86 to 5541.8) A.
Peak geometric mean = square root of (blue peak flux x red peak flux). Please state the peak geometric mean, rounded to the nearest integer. 103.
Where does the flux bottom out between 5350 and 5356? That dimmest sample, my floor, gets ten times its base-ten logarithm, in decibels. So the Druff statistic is 20.1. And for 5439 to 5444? 20.0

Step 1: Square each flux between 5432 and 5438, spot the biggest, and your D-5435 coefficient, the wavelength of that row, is 5437.50 A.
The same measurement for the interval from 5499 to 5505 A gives 5499.20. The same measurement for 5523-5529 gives 5523.31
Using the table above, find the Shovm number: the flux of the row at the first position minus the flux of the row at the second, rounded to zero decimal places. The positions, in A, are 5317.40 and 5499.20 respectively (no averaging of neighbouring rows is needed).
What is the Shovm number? 2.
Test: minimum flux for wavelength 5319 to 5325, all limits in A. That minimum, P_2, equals 96.1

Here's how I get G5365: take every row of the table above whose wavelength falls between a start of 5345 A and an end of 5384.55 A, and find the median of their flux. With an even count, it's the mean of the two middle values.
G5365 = 102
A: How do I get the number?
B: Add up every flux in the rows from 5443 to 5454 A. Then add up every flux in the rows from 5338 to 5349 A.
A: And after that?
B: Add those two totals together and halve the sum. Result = 910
